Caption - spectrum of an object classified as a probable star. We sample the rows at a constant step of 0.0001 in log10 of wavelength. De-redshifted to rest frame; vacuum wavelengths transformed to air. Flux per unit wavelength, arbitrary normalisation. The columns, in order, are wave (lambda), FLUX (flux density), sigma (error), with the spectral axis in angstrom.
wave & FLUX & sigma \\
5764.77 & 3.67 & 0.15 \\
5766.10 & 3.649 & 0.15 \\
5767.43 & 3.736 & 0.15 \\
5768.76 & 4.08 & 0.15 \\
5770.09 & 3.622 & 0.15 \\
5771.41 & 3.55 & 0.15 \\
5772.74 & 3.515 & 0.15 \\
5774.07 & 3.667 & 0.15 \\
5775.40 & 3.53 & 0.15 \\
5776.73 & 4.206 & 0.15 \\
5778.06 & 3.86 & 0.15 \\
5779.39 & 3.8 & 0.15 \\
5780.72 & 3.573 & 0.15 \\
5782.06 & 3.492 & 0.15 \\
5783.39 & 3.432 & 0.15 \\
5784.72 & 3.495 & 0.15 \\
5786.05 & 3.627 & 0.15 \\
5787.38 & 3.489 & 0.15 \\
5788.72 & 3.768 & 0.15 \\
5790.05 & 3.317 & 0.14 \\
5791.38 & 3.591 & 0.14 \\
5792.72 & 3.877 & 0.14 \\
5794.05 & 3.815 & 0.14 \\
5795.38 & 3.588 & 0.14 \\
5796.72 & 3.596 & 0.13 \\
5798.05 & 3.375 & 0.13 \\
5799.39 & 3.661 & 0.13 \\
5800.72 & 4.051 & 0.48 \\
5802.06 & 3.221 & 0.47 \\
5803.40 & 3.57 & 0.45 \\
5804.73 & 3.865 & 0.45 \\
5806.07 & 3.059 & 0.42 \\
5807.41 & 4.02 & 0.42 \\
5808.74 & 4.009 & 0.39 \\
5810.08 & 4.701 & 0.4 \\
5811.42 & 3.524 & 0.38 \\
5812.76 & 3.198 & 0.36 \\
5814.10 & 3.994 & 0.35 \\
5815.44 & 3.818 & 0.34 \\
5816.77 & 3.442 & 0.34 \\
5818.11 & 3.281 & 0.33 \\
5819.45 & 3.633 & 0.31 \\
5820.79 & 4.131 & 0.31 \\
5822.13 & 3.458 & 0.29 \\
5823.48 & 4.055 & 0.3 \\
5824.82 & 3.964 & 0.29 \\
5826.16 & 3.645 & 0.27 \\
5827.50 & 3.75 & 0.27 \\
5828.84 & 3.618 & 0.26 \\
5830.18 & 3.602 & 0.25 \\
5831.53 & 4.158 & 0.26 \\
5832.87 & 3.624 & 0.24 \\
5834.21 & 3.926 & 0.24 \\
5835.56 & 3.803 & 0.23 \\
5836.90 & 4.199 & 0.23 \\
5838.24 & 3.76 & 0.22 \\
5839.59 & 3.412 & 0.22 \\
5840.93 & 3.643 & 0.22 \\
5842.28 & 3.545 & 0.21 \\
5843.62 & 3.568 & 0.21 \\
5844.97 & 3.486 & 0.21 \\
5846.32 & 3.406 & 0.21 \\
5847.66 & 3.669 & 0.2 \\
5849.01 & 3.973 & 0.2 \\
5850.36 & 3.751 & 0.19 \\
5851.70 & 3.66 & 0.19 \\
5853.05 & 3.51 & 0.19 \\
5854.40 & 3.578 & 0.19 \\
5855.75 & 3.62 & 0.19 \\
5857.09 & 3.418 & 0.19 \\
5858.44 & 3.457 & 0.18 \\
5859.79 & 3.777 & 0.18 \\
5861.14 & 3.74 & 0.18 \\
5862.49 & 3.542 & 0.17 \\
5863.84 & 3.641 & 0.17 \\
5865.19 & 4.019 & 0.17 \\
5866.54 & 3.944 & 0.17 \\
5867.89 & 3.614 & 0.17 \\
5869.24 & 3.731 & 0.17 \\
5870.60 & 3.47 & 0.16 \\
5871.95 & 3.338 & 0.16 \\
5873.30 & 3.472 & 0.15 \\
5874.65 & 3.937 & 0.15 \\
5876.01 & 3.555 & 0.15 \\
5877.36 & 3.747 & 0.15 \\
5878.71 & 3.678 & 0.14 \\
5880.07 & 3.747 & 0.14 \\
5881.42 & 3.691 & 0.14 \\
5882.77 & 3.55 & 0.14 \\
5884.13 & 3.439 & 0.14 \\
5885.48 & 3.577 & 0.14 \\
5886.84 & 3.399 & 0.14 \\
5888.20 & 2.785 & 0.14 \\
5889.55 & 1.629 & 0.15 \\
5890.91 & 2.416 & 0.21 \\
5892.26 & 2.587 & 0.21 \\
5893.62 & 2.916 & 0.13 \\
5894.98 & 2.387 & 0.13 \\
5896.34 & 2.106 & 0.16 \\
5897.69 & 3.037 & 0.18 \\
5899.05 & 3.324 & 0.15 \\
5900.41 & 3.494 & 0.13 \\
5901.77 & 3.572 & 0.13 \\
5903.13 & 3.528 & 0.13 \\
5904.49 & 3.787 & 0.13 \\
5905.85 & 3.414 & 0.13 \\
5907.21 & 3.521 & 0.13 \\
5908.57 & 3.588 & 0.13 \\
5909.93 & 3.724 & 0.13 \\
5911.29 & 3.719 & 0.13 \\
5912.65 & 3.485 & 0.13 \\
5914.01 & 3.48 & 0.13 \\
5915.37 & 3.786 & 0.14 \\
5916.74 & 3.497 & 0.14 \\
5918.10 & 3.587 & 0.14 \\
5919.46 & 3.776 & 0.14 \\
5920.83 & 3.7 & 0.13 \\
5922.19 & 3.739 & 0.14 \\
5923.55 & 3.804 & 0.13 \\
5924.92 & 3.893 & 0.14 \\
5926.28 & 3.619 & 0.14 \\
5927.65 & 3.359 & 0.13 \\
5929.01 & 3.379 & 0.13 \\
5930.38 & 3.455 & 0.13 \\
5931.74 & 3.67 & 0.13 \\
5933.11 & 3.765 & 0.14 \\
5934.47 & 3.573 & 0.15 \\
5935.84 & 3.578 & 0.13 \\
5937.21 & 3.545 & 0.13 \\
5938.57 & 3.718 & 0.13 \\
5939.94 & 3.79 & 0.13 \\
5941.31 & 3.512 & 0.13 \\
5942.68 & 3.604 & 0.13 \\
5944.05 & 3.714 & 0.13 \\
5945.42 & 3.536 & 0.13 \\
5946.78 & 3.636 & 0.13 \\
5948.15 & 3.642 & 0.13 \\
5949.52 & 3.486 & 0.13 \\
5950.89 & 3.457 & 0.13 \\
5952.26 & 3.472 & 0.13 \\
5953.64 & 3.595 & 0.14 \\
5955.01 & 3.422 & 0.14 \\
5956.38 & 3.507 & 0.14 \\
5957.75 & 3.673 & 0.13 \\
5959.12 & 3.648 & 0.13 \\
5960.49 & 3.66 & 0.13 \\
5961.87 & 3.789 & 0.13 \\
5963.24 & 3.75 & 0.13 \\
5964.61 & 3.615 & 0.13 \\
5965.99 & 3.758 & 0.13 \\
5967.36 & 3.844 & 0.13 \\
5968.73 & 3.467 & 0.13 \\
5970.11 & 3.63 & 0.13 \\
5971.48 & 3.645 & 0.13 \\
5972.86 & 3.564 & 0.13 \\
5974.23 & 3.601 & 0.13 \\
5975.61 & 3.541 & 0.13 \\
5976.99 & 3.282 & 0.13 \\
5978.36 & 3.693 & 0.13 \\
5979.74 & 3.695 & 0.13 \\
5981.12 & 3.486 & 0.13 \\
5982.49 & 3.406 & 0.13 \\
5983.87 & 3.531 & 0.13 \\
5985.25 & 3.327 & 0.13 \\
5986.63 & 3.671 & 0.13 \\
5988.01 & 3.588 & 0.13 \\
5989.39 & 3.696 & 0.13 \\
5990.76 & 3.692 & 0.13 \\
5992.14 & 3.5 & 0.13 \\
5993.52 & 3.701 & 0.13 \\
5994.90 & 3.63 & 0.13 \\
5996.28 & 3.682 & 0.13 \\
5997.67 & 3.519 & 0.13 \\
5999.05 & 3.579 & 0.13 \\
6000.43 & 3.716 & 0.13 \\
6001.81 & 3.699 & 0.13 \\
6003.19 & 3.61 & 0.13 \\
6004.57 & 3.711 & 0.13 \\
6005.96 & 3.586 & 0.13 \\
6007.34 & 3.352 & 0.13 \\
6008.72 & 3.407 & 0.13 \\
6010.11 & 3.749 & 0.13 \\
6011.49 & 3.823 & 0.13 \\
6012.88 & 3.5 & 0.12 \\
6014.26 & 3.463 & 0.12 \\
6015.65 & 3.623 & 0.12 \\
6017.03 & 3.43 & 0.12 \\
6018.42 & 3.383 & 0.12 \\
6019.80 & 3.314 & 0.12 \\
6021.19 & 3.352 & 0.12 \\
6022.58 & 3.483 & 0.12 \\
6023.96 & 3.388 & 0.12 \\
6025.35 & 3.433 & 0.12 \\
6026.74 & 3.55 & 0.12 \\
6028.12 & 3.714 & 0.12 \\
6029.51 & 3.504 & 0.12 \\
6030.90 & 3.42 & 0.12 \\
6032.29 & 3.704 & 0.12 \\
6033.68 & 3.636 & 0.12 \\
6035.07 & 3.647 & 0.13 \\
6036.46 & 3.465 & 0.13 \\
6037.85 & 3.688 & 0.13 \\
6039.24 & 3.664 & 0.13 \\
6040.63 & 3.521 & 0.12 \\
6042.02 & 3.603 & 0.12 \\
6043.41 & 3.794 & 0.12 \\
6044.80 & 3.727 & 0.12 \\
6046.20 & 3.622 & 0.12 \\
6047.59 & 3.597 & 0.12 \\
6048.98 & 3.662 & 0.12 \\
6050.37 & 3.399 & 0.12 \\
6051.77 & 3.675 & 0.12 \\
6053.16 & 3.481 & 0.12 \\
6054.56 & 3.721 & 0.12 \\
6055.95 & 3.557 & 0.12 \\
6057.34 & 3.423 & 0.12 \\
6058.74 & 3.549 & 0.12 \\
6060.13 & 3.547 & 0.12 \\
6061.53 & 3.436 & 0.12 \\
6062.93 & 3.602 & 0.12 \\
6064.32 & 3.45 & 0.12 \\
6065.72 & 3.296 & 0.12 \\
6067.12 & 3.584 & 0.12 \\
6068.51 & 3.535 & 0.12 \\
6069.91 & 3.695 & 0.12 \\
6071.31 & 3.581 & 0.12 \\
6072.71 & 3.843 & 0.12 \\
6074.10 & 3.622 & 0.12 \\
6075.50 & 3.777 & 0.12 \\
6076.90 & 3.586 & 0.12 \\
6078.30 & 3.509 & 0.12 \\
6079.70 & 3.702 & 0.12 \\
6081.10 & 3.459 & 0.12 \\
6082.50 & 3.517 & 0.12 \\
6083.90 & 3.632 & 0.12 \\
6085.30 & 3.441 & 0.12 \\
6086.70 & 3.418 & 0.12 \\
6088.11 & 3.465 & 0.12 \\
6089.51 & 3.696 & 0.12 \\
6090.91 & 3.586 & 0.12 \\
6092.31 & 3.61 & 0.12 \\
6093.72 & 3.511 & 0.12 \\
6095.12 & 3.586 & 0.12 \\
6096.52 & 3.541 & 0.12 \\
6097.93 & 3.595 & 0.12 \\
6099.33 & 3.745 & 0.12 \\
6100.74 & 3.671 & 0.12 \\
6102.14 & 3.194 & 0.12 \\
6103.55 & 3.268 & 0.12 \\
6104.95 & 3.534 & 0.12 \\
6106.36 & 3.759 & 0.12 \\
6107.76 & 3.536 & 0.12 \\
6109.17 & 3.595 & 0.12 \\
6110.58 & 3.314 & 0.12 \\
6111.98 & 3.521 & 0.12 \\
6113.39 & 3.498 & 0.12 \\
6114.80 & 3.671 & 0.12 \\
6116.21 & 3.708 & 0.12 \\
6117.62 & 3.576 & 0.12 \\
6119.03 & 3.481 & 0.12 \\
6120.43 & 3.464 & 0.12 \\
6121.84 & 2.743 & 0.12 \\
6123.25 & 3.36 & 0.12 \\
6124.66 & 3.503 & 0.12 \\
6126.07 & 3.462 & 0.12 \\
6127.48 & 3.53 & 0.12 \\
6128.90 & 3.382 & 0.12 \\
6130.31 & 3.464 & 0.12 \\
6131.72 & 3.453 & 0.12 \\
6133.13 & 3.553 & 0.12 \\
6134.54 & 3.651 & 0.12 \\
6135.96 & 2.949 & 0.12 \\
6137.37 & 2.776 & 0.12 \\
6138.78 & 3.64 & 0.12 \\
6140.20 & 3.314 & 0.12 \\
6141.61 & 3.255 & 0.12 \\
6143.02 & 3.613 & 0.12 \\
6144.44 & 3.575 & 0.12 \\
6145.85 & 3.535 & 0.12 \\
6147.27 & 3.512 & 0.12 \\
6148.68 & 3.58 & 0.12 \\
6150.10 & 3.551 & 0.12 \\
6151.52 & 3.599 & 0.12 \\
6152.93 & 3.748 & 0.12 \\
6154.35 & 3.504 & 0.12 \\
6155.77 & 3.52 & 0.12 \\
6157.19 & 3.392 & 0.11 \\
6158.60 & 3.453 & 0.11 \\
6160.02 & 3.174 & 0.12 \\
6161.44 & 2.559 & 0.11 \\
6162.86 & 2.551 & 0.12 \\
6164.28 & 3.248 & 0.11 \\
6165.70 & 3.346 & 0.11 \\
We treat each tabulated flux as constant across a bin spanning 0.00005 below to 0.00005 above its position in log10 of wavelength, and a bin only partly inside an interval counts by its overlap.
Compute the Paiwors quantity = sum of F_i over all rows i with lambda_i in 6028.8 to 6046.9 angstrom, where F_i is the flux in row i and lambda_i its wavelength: 47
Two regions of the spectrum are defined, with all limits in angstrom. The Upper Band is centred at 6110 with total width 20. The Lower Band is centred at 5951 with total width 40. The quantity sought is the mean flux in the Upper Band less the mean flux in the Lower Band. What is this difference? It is -0.10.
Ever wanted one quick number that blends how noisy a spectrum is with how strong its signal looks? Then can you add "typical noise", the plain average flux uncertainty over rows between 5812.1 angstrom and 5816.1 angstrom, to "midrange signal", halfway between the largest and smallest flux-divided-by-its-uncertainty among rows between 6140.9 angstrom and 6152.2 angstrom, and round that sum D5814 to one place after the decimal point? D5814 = 29.0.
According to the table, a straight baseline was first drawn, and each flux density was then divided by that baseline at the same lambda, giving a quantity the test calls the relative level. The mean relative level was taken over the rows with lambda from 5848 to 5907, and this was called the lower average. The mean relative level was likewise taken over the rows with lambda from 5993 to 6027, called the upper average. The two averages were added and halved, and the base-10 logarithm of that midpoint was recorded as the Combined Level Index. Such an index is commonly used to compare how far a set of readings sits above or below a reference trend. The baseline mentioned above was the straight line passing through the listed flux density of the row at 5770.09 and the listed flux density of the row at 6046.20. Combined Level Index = -0.018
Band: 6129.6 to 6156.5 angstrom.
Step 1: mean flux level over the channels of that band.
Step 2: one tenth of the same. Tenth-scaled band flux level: 0.3463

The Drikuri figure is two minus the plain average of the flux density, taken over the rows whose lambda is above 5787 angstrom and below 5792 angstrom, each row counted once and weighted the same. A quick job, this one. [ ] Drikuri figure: -1.54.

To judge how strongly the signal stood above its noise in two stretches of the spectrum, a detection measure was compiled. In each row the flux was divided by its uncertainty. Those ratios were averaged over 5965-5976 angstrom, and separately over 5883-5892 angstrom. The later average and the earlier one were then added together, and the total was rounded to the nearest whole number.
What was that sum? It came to 47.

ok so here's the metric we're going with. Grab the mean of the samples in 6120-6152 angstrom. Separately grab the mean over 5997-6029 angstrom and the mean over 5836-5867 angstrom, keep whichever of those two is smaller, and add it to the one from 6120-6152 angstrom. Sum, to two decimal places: 6.95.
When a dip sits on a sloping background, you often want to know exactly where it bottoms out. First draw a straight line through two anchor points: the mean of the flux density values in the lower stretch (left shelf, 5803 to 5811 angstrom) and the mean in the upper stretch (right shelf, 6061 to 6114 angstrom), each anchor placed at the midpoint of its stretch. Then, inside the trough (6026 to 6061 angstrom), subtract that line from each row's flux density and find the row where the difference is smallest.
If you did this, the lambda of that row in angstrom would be 6030.90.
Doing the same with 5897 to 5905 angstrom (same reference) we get 5897.69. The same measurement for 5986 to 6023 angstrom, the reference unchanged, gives 6019.80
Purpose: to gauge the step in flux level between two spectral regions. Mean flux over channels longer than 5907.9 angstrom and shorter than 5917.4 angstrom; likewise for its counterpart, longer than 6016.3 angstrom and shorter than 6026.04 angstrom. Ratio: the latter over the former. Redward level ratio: 0.94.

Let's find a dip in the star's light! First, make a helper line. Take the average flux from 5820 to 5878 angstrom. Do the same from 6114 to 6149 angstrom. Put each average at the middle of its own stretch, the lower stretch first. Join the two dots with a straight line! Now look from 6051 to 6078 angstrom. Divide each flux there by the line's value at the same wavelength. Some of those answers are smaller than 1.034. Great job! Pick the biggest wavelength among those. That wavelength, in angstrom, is 6076.90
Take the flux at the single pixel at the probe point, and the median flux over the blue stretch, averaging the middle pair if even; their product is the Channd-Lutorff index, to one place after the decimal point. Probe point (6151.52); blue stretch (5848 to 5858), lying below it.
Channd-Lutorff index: 13.0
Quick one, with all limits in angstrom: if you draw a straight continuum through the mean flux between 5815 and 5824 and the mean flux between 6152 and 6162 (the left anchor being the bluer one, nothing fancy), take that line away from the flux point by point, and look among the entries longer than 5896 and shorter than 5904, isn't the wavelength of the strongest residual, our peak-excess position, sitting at 5901.77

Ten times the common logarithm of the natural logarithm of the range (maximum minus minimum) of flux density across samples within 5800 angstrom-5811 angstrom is -3.0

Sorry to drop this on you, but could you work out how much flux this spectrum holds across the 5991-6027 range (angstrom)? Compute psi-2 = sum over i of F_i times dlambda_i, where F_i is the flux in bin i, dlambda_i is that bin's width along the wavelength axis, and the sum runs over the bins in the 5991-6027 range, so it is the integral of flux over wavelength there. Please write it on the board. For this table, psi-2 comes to 128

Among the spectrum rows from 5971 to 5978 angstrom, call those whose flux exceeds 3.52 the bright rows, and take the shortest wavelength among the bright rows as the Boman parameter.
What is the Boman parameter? 5971.48 angstrom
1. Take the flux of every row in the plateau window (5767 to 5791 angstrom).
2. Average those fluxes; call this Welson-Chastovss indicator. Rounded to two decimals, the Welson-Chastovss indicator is 3.65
